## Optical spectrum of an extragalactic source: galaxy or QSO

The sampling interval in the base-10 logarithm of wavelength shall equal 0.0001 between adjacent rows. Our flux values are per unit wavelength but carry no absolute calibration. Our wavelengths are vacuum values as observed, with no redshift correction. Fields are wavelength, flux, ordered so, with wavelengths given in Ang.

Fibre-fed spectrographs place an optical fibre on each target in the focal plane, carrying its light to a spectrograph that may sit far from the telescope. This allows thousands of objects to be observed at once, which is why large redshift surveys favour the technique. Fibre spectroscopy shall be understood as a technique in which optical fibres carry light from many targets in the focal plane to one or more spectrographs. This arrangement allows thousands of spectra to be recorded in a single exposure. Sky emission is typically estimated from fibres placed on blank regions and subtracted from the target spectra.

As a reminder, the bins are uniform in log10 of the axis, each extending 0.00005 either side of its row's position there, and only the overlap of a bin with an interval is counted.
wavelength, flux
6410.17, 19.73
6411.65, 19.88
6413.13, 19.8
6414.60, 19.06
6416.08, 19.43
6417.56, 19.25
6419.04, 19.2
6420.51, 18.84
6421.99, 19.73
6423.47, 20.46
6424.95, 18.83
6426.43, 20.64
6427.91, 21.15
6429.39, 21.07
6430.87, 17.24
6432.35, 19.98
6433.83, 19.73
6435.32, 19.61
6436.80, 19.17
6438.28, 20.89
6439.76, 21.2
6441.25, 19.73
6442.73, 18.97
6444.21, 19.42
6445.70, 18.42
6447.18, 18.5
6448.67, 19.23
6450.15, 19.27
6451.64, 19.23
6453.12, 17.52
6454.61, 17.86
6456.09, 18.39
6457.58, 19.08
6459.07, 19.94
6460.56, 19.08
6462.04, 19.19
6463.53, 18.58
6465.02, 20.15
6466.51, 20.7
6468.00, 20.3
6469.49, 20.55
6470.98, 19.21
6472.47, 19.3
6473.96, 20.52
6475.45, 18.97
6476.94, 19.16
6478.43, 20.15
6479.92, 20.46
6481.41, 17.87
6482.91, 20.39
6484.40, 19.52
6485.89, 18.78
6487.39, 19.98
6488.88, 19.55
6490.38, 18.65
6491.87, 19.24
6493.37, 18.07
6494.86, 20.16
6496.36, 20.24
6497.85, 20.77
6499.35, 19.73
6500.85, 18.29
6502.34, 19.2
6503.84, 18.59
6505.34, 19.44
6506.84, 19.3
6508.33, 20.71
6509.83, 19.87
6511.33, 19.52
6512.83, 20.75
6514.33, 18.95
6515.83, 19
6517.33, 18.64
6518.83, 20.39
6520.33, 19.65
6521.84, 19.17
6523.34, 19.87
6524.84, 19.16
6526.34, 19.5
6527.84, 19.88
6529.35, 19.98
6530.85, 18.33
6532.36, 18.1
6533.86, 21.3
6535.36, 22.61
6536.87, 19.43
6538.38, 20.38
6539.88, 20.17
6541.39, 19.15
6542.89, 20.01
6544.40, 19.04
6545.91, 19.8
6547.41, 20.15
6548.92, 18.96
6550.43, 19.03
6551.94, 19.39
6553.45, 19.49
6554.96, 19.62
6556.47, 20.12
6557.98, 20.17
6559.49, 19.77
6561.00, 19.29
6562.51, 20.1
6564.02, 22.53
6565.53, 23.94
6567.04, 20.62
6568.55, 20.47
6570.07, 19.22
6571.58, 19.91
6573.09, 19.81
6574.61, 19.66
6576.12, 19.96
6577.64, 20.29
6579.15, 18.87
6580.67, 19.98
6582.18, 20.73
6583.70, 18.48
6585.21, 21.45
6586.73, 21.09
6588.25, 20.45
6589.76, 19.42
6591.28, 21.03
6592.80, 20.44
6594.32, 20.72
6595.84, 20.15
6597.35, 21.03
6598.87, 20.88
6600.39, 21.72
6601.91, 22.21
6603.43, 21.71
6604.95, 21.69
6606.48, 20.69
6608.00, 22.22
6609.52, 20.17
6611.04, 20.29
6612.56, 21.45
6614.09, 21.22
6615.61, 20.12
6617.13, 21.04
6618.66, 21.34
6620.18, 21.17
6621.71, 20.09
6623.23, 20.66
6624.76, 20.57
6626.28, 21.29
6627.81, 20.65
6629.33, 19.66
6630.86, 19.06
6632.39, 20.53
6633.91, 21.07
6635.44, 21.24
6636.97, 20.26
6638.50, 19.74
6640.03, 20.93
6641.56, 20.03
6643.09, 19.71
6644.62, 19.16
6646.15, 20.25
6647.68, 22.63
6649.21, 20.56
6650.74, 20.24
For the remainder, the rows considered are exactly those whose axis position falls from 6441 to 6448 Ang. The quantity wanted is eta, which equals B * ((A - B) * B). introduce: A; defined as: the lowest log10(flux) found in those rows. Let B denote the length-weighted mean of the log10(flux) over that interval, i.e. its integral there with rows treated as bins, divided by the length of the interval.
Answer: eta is -0.020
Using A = 1.27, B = 1.278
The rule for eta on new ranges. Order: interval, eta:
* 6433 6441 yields -0.032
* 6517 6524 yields -0.034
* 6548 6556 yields -0.012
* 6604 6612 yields -0.031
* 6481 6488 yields -0.055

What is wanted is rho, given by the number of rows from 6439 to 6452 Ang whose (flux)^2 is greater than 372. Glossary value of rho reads 3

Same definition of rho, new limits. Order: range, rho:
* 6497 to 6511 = 6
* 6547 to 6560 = 7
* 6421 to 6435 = 7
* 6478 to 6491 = 6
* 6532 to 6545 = 6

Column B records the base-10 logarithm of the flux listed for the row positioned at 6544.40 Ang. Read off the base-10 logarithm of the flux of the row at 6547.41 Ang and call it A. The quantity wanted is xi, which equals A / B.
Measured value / 1.02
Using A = 1.30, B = 1.28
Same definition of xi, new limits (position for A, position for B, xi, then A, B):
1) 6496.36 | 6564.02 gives 0.97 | 1.31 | 1.35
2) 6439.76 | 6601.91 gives 0.98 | 1.33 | 1.35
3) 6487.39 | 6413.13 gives 1.00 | 1.30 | 1.30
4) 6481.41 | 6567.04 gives 0.95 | 1.25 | 1.31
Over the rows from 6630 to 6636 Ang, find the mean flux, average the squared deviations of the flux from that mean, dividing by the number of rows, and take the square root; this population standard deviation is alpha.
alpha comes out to 0.9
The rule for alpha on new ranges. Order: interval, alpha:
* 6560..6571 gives 1.6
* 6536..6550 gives 0.5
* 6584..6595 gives 0.6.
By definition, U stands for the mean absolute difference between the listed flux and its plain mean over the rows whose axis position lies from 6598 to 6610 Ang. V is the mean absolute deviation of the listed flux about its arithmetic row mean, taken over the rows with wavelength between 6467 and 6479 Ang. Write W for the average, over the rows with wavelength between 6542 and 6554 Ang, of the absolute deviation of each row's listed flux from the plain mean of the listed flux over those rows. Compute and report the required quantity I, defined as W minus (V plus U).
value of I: -0.9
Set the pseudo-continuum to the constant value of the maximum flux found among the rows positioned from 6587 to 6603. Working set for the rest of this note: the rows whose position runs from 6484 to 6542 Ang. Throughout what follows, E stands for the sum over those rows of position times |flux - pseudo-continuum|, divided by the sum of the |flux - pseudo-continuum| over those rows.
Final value 6511.8 Ang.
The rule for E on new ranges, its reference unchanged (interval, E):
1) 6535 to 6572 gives 6553.1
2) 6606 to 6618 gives 6612.1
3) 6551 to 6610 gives 6576.1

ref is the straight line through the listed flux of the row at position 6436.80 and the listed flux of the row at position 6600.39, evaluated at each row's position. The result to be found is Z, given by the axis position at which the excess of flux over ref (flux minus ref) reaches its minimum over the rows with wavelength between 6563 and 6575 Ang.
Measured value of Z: 6570.07 Ang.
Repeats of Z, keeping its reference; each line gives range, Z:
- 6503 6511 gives 6503.84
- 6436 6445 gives 6442.73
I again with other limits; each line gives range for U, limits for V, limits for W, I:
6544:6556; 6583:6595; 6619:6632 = -0.5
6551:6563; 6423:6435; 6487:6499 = -0.6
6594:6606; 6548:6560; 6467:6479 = -0.3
